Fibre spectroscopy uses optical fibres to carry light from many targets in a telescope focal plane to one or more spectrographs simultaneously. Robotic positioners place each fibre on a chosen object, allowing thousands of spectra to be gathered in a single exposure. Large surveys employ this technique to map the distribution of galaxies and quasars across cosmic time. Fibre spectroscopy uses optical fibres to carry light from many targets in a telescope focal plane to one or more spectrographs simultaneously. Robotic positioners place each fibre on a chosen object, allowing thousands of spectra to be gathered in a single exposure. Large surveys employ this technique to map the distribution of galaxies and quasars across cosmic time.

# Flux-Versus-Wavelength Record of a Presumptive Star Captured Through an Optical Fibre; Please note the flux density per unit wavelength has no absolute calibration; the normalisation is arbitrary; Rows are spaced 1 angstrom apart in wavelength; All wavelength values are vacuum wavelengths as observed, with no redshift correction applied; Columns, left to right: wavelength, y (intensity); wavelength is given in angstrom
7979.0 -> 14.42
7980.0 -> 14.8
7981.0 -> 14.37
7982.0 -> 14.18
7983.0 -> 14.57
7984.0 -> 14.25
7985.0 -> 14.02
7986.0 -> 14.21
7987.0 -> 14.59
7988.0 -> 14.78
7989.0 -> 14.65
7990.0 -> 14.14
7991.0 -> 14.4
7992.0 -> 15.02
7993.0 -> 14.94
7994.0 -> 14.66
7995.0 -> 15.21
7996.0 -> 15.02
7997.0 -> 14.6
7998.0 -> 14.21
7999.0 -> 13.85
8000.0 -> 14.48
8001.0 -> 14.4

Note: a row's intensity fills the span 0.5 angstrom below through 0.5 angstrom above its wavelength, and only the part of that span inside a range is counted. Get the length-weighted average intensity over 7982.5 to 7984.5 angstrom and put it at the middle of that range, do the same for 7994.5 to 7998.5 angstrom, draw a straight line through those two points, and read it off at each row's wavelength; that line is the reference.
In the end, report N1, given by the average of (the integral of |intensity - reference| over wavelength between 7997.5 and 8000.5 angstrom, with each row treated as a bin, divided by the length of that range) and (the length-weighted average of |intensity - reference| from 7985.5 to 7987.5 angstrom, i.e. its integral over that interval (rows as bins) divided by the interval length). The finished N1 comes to 0.41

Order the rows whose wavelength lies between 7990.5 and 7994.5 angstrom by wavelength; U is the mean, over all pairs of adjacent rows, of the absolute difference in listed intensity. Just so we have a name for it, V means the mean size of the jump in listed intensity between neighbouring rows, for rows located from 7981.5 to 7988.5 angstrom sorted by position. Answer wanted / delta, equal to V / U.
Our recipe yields 0.87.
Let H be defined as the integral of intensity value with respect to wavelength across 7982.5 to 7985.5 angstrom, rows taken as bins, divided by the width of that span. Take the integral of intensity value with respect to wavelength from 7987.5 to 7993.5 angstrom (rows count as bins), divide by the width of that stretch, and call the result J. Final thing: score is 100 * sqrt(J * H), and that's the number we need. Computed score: 1447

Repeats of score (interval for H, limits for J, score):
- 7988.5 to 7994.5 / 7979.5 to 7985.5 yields 1450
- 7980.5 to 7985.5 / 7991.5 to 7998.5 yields 1454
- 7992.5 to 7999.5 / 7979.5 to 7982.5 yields 1455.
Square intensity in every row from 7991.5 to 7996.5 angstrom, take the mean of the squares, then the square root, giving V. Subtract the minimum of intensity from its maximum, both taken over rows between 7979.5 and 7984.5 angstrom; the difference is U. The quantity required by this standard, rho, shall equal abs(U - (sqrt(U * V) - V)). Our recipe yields 12.5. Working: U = 0.62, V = 15.0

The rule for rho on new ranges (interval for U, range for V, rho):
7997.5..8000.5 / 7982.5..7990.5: 12.0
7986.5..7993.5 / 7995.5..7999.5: 11.7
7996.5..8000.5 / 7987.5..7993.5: 12.1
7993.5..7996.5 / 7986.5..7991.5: 12.2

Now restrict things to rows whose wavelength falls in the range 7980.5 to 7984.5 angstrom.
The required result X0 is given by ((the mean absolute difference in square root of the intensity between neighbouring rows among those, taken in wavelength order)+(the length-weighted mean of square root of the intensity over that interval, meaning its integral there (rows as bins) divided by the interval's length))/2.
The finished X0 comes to 1.91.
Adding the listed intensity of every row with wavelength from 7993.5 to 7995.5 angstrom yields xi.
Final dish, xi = 29.9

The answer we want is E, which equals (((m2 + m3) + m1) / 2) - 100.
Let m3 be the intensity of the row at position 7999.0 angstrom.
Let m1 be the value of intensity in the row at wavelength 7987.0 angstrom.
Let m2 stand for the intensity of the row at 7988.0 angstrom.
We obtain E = -78.4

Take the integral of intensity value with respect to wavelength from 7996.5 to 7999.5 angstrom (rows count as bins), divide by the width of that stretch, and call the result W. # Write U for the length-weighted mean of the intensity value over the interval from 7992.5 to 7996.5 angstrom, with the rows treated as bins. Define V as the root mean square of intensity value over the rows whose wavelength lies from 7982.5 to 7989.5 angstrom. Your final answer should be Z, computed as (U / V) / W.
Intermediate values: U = 15.0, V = 14.4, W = 14.2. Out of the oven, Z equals 0.0728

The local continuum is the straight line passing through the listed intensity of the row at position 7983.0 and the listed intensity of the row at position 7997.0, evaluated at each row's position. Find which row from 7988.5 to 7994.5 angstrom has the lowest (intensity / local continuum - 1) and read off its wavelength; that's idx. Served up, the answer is 7990.0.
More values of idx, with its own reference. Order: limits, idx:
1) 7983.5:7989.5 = 7985.0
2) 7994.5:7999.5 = 7999.0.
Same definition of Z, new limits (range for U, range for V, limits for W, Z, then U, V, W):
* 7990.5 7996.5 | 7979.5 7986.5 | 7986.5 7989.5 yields 0.0707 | 14.9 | 14.3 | 14.7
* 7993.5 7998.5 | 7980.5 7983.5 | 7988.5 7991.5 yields 0.0712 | 14.7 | 14.4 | 14.4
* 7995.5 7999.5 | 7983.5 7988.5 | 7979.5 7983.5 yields 0.0693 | 14.4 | 14.4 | 14.5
